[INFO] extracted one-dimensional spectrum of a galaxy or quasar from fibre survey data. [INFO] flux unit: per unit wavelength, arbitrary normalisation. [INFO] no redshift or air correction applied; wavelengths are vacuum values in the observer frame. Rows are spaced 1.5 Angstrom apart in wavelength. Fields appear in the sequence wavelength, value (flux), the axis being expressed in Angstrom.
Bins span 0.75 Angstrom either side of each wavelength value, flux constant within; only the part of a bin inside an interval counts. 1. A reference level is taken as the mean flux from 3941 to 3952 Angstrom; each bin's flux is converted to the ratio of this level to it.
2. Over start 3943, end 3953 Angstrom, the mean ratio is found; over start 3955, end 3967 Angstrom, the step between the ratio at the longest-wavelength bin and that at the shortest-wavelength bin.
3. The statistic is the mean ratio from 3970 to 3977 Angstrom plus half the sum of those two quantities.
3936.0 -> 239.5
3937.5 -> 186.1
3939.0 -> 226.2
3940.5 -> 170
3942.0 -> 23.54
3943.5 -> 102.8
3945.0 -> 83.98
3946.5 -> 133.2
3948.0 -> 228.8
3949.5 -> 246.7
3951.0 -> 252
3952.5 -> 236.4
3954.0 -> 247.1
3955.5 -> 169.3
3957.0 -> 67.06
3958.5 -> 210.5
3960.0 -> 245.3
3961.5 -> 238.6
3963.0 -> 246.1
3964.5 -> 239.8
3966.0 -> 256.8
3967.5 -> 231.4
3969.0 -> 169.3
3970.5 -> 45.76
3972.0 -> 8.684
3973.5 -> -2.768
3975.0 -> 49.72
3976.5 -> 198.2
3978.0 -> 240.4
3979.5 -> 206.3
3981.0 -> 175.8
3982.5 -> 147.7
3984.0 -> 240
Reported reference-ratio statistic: -6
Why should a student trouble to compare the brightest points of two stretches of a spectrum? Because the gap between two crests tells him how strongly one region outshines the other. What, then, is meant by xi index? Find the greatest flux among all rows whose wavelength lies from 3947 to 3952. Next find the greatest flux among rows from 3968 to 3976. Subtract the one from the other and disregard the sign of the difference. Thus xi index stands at 83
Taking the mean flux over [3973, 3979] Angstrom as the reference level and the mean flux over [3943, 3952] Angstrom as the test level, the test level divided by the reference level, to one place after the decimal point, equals 1.4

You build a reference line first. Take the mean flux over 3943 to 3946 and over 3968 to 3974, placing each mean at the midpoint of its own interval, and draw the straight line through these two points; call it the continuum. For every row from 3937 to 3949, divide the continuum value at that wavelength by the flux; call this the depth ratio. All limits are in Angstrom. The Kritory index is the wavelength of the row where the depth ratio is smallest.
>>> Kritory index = 3948.0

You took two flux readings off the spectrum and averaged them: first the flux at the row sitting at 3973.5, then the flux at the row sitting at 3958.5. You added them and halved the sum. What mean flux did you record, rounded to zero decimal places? 104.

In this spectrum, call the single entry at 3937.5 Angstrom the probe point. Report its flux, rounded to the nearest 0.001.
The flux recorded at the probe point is 186.100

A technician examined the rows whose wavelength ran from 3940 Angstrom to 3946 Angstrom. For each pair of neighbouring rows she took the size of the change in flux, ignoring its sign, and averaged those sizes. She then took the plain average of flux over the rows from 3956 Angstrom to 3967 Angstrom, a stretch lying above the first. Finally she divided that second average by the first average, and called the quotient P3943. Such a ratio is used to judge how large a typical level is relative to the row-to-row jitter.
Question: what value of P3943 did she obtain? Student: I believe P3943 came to 2.6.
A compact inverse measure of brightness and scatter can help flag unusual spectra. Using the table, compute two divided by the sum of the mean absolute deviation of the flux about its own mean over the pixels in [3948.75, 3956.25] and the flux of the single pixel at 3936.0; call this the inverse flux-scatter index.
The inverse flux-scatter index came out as 0.0076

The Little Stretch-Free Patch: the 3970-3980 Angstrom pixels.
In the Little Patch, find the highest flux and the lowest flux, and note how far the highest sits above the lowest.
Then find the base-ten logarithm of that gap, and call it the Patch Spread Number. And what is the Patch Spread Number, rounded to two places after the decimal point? 2.39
